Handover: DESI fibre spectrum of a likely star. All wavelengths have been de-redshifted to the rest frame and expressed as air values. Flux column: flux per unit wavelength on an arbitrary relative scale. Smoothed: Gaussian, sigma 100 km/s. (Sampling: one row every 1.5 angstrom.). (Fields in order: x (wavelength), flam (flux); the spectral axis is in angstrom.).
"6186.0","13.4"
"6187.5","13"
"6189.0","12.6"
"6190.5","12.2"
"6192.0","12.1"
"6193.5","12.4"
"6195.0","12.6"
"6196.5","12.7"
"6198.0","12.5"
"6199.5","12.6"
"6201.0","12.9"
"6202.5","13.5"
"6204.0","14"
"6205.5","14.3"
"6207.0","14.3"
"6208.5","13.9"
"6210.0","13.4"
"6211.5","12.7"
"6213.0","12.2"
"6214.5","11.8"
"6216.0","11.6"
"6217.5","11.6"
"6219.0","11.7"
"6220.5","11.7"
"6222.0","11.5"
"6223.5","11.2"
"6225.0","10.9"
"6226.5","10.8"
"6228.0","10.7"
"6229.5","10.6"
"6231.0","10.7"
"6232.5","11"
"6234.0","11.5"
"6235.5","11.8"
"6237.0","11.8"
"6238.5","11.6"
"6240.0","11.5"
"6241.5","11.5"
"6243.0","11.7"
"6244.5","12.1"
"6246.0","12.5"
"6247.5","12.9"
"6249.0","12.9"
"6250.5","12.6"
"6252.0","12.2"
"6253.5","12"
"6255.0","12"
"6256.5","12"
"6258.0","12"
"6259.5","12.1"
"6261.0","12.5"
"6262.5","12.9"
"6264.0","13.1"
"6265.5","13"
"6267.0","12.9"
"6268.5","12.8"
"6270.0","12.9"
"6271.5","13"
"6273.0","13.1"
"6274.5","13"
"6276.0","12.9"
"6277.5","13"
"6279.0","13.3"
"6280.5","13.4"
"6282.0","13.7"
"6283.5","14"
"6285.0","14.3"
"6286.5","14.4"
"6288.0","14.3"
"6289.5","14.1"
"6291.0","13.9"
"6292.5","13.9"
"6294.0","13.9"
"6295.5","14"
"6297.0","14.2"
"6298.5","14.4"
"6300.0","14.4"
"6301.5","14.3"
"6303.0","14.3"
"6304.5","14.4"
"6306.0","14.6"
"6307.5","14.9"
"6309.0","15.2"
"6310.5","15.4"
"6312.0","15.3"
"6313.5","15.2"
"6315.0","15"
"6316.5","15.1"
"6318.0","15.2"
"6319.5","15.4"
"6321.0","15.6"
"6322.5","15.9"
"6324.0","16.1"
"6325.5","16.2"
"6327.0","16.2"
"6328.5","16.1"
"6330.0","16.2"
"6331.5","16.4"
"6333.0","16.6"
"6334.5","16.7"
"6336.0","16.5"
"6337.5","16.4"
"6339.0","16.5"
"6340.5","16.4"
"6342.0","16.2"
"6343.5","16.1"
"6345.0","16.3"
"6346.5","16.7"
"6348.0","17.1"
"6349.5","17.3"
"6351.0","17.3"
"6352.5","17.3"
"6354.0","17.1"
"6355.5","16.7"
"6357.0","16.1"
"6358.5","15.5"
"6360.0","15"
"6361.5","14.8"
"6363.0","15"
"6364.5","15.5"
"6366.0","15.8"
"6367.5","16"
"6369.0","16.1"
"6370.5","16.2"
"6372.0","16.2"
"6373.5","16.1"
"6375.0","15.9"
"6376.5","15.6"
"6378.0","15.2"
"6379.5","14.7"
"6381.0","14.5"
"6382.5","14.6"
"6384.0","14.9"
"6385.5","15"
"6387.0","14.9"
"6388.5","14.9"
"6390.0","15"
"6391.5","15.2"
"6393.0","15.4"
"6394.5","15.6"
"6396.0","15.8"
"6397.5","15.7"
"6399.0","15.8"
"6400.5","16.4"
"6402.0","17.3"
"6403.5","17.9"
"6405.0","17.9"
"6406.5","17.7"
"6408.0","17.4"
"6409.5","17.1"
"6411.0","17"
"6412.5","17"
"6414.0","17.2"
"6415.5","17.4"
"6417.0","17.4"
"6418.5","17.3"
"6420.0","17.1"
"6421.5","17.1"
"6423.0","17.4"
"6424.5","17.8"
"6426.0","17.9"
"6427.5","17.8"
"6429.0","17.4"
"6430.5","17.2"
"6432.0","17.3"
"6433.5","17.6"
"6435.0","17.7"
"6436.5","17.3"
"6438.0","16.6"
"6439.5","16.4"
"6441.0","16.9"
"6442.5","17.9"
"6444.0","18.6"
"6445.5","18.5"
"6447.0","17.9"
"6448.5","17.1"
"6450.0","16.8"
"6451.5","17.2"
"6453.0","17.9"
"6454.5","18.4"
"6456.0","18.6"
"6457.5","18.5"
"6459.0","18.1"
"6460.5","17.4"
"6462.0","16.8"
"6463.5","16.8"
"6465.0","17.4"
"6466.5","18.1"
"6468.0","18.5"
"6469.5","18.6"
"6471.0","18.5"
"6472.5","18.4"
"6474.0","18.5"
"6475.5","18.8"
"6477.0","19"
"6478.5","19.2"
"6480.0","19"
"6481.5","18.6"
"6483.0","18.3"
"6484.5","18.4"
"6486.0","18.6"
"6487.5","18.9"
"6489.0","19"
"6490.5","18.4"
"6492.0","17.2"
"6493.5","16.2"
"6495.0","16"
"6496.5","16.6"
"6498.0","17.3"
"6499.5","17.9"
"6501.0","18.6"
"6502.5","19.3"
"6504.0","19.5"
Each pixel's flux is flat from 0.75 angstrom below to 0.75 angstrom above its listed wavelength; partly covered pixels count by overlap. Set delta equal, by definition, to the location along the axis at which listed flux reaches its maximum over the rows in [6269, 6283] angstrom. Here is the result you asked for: 6282.0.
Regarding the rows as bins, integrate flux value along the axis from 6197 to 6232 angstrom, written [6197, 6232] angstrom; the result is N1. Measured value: 428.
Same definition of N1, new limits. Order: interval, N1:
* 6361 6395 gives 522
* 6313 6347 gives 546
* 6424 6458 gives 599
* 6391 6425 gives 574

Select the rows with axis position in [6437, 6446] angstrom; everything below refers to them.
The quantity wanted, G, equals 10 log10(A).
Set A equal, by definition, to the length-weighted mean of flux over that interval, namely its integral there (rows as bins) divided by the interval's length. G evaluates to 12.4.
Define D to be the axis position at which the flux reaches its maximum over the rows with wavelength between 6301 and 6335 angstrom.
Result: 6334.5 angstrom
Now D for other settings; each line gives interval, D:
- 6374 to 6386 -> 6375.0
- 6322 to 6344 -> 6334.5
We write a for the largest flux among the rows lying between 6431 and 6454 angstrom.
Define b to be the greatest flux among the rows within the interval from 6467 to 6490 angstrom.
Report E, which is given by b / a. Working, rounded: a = 18.6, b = 19.2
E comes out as 1.03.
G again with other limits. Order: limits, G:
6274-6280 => 11.2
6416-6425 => 12.4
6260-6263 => 11.0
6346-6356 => 12.3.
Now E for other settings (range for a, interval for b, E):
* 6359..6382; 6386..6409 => 1.10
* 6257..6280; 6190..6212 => 1.08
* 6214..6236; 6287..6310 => 1.29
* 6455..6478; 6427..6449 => 0.98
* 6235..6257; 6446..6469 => 1.44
